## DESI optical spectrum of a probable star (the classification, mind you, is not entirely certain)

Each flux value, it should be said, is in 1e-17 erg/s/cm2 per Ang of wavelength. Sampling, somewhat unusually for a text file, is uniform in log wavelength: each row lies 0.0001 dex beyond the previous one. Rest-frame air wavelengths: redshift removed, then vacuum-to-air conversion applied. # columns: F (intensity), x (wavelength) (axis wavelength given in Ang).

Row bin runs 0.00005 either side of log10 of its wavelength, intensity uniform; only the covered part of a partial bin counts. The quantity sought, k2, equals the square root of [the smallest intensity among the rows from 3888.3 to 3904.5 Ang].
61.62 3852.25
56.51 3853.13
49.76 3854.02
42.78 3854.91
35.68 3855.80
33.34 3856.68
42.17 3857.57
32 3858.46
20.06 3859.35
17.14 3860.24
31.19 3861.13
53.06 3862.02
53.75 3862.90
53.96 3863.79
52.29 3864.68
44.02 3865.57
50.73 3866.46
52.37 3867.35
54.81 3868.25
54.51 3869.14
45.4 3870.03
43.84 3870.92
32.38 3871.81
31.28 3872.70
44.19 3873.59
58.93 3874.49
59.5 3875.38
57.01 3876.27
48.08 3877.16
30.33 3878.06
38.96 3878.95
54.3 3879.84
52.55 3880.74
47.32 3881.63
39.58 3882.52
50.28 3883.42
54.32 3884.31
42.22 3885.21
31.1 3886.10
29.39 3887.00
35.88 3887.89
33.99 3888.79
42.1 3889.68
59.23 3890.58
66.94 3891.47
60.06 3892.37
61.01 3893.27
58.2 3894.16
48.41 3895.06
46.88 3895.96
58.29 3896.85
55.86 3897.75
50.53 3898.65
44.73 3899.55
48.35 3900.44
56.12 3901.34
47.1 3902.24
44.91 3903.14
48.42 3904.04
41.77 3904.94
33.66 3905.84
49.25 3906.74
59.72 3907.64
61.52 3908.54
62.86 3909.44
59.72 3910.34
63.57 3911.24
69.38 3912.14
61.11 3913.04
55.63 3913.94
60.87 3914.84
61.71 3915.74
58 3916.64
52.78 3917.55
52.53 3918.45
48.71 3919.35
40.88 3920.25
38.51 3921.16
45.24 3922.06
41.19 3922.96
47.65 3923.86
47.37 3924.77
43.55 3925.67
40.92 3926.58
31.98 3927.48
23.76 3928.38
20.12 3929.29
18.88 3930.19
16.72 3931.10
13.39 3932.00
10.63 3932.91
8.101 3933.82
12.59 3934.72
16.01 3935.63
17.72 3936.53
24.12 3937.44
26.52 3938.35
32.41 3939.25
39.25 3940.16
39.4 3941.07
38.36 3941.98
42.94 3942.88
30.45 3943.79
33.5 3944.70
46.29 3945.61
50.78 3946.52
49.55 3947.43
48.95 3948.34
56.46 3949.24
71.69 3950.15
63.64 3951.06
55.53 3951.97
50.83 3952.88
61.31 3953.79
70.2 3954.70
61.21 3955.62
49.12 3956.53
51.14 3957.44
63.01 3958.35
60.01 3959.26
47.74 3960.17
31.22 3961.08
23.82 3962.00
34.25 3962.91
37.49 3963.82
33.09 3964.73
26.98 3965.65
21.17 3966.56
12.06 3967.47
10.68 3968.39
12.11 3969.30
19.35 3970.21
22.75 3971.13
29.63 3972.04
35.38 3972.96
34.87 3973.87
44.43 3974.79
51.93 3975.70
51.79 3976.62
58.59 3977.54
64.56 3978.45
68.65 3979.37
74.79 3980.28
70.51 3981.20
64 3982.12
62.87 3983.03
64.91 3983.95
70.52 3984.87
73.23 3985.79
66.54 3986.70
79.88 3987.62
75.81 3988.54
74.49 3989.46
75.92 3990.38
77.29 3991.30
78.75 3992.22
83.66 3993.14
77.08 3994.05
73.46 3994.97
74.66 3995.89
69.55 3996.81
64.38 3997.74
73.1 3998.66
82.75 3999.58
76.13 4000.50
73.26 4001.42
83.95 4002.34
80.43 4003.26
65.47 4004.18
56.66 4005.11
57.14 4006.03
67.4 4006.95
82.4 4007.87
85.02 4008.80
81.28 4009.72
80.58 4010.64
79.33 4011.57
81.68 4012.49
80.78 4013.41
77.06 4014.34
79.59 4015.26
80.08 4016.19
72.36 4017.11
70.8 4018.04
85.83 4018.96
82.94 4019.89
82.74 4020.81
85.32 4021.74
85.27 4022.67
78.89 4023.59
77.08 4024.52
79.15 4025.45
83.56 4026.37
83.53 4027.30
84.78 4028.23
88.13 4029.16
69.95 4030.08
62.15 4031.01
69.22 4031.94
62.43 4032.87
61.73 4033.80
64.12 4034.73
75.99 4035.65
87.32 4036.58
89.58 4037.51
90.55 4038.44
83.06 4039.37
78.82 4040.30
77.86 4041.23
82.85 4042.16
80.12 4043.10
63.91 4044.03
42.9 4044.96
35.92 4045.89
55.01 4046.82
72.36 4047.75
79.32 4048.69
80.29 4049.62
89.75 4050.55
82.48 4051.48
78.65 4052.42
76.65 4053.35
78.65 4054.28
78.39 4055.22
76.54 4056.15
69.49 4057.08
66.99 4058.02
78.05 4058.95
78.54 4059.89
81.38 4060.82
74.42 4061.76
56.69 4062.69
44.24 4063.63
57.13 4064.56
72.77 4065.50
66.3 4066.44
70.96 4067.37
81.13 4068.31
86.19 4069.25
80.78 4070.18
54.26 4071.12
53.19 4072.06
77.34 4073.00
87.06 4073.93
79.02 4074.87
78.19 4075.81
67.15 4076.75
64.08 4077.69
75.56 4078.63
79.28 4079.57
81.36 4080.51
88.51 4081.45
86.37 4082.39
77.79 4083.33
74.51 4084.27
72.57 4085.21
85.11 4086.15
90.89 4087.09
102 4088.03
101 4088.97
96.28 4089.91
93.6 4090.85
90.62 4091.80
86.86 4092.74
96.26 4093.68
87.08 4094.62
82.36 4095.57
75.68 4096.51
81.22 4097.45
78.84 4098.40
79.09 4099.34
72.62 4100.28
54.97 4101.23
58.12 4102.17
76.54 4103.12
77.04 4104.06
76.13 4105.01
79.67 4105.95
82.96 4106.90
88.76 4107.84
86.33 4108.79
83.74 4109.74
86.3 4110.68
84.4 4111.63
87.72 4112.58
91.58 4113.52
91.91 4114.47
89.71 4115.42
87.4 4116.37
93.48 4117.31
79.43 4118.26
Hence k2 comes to 5.8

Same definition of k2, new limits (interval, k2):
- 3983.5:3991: 8.1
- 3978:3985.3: 7.9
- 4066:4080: 7.3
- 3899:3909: 5.8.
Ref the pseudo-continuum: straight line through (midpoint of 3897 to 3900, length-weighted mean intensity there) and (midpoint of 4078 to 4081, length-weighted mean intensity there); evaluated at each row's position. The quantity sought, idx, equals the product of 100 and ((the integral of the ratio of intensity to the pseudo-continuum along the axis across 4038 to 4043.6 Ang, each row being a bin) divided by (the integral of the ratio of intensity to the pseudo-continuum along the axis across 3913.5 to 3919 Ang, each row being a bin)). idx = 109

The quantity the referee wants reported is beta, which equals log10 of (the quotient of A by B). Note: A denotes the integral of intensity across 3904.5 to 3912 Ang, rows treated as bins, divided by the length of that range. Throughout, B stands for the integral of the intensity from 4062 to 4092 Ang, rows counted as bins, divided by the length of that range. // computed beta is -0.1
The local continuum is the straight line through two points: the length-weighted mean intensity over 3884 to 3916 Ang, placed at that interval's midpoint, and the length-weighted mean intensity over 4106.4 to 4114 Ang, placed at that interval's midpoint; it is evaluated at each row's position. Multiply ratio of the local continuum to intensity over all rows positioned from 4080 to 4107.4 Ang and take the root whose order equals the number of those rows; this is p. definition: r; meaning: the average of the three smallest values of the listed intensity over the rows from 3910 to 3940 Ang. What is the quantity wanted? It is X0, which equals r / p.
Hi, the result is 10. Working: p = 1.03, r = 10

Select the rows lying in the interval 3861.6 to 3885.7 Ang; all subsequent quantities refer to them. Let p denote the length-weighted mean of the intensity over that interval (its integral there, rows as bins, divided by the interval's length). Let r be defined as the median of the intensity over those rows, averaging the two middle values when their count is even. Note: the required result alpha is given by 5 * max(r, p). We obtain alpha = 254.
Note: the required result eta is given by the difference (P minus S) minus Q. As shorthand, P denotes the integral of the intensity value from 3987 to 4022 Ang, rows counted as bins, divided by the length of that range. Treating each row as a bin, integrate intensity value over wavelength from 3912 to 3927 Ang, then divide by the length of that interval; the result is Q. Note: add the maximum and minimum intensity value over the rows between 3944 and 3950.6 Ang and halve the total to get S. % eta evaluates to -26.7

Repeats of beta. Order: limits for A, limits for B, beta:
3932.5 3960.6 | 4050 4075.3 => -0.2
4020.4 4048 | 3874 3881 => 0.2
